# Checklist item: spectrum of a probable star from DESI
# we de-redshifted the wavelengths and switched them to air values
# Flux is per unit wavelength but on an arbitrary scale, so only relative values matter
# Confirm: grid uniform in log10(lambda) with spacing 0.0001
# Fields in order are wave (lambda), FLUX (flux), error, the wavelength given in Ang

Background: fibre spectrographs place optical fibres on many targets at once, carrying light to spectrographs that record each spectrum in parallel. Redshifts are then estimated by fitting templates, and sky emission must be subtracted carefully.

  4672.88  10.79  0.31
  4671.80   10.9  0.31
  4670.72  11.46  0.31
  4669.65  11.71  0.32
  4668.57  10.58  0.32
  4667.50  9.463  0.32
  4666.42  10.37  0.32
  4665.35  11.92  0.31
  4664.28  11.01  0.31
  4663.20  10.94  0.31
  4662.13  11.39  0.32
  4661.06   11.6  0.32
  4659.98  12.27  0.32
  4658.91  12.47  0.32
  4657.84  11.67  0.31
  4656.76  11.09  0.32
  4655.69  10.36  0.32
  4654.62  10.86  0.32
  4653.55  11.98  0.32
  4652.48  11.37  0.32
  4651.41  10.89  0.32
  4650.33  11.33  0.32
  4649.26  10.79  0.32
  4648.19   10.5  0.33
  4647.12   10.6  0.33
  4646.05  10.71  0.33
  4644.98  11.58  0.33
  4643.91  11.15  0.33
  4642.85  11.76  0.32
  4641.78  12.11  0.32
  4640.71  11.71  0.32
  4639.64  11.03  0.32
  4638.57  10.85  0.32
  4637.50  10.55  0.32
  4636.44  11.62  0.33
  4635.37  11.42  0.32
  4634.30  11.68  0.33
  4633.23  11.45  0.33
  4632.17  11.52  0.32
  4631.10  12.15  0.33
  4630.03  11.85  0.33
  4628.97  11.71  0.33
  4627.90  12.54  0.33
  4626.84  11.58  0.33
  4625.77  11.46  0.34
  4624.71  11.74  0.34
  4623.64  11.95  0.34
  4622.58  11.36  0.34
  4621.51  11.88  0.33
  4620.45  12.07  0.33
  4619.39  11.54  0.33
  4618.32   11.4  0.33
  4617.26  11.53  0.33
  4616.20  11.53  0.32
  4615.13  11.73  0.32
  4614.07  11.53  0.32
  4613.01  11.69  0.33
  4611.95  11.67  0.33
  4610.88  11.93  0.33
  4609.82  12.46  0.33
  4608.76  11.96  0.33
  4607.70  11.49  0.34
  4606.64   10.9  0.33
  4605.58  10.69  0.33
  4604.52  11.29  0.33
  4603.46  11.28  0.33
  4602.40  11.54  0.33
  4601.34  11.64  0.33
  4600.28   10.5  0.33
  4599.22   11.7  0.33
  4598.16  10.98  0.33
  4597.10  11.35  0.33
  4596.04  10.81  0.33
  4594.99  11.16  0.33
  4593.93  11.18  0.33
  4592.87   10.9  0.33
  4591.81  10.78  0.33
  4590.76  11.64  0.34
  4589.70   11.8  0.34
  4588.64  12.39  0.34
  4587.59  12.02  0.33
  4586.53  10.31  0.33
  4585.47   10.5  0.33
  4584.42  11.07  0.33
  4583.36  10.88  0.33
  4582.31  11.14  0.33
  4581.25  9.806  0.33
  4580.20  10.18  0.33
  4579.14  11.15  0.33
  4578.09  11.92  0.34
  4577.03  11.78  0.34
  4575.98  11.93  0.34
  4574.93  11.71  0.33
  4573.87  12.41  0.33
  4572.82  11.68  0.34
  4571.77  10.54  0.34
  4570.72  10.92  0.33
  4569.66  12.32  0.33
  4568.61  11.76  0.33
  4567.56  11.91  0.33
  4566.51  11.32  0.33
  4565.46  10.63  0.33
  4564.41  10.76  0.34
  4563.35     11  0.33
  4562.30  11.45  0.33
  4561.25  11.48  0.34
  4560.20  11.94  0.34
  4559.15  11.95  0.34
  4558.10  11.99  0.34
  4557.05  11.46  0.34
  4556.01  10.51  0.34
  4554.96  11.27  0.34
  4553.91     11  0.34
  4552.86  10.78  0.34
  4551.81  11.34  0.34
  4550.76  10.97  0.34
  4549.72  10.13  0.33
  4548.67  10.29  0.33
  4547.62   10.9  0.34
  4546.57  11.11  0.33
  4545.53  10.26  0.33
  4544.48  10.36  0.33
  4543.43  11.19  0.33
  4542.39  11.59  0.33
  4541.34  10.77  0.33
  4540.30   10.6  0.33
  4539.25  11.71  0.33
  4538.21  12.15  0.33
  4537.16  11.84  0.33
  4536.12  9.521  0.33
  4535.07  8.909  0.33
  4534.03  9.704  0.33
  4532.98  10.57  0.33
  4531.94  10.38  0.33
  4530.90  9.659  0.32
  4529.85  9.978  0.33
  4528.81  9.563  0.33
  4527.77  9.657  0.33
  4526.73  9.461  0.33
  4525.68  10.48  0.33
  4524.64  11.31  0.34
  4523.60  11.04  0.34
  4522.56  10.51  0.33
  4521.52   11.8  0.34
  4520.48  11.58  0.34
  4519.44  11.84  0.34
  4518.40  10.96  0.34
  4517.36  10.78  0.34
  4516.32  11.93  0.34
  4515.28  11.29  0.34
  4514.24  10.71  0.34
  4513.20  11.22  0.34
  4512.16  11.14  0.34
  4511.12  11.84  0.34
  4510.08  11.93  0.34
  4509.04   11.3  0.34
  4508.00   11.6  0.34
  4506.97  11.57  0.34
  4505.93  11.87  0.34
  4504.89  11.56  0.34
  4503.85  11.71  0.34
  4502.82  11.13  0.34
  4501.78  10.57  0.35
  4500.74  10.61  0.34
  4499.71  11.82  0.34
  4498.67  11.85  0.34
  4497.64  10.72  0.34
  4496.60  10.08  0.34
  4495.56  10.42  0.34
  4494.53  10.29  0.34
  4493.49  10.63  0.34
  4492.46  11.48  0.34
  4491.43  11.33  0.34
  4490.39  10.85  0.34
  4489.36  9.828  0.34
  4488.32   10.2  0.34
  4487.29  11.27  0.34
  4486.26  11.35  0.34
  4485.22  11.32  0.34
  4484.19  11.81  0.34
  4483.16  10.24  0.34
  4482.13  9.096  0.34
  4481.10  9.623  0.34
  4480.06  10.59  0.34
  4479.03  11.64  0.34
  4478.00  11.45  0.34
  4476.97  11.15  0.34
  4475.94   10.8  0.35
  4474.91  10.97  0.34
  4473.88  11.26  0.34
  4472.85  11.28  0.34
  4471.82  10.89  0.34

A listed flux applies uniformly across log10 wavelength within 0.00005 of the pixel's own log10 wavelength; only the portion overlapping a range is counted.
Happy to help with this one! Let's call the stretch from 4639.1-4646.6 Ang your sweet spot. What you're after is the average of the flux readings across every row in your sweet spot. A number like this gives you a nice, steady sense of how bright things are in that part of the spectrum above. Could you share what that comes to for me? 11.44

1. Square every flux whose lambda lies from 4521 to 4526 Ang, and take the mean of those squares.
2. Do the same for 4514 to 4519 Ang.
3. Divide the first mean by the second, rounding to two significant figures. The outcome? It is 0.98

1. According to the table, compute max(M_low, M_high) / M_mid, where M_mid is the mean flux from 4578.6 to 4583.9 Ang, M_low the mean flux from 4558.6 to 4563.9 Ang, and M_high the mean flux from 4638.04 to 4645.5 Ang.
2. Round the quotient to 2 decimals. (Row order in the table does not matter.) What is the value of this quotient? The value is 1.09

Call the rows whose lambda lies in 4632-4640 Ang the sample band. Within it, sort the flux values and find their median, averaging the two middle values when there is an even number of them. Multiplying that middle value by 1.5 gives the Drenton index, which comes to 17.2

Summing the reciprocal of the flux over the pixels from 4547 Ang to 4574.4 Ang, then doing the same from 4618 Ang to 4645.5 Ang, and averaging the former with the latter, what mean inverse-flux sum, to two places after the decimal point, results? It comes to 2.28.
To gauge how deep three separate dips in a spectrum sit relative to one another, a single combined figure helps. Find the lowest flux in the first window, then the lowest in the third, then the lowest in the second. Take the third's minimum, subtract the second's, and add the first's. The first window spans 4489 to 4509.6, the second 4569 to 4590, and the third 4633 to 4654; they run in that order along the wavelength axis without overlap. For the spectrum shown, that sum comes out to 10.5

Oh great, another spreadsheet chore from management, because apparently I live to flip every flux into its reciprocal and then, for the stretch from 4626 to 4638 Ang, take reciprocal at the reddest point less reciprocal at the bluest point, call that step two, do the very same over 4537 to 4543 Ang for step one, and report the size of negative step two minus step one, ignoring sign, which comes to 0.0103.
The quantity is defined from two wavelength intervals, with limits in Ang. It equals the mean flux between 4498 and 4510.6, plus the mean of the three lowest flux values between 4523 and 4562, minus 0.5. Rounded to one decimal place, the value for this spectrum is 20.3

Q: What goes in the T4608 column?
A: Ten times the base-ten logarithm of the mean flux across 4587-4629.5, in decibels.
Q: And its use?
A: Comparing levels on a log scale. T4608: 10.6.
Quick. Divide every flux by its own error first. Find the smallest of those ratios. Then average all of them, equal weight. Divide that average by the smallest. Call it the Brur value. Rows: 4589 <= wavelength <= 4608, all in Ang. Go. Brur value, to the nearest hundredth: 1.06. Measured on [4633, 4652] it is 1.09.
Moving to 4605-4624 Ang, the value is 1.09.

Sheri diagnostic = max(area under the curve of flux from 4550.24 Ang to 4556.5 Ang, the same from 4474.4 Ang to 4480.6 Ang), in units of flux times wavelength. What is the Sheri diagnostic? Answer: 69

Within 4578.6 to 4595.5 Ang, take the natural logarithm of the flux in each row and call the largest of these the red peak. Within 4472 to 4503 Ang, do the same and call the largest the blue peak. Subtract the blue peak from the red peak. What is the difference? 0.04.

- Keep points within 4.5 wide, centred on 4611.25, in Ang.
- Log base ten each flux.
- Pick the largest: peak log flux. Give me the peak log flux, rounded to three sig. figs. 1.10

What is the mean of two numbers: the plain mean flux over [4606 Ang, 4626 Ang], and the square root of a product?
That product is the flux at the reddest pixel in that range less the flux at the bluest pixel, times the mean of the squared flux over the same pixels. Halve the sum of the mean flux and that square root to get 10.2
